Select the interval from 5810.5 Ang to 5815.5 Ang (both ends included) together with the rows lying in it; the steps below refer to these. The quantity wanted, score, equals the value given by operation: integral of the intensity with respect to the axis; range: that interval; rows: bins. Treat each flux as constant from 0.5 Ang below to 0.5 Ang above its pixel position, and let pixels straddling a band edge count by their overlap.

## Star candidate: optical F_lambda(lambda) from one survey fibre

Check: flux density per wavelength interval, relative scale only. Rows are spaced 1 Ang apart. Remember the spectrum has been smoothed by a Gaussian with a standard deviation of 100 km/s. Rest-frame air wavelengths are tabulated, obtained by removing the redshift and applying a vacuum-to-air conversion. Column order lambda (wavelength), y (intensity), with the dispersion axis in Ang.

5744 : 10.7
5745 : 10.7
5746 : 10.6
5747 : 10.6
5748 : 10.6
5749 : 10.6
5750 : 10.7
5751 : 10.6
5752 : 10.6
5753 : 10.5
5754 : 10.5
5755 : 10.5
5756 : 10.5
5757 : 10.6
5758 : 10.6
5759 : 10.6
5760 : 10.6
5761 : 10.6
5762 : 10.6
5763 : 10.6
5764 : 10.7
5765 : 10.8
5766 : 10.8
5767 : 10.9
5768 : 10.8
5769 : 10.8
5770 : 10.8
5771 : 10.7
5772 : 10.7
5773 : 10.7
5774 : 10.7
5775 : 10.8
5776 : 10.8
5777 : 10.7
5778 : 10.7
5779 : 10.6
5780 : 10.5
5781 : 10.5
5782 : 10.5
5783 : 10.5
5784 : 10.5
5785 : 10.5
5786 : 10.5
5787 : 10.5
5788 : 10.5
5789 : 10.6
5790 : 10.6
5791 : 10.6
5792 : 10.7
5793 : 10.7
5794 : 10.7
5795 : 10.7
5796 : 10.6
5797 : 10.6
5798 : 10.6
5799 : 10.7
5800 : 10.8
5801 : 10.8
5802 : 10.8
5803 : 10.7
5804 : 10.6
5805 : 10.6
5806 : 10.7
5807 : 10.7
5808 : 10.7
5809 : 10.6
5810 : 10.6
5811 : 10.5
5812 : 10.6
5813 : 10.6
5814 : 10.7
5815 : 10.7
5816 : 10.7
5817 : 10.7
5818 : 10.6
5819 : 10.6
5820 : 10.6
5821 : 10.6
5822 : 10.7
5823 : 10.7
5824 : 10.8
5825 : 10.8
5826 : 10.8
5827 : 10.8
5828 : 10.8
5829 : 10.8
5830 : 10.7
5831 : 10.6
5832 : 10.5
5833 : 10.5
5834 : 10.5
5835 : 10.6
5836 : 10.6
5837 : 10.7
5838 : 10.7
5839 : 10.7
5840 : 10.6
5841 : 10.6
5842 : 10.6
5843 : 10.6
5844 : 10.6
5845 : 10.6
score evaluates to 53.1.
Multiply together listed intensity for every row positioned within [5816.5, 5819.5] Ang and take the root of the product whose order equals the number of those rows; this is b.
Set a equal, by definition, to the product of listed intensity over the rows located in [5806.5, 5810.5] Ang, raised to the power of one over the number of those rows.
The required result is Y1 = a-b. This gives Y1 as 0.02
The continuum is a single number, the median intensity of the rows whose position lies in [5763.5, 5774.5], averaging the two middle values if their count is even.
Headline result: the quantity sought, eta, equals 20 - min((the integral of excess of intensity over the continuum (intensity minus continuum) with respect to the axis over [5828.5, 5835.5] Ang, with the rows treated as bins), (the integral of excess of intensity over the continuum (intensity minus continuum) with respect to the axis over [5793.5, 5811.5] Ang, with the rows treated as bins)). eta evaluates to 22.4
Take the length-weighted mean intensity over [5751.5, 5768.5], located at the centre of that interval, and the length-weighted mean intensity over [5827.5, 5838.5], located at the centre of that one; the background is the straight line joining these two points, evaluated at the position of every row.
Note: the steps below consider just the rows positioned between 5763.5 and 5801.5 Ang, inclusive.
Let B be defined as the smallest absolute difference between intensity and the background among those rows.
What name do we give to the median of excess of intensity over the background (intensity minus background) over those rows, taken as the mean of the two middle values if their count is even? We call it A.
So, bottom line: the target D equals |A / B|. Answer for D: 1.8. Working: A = 0.06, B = 0.0356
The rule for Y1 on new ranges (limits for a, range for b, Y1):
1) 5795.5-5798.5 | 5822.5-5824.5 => -0.15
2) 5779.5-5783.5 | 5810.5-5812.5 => -0.05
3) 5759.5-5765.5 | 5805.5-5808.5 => -0.05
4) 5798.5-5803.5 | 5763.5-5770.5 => -0.04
